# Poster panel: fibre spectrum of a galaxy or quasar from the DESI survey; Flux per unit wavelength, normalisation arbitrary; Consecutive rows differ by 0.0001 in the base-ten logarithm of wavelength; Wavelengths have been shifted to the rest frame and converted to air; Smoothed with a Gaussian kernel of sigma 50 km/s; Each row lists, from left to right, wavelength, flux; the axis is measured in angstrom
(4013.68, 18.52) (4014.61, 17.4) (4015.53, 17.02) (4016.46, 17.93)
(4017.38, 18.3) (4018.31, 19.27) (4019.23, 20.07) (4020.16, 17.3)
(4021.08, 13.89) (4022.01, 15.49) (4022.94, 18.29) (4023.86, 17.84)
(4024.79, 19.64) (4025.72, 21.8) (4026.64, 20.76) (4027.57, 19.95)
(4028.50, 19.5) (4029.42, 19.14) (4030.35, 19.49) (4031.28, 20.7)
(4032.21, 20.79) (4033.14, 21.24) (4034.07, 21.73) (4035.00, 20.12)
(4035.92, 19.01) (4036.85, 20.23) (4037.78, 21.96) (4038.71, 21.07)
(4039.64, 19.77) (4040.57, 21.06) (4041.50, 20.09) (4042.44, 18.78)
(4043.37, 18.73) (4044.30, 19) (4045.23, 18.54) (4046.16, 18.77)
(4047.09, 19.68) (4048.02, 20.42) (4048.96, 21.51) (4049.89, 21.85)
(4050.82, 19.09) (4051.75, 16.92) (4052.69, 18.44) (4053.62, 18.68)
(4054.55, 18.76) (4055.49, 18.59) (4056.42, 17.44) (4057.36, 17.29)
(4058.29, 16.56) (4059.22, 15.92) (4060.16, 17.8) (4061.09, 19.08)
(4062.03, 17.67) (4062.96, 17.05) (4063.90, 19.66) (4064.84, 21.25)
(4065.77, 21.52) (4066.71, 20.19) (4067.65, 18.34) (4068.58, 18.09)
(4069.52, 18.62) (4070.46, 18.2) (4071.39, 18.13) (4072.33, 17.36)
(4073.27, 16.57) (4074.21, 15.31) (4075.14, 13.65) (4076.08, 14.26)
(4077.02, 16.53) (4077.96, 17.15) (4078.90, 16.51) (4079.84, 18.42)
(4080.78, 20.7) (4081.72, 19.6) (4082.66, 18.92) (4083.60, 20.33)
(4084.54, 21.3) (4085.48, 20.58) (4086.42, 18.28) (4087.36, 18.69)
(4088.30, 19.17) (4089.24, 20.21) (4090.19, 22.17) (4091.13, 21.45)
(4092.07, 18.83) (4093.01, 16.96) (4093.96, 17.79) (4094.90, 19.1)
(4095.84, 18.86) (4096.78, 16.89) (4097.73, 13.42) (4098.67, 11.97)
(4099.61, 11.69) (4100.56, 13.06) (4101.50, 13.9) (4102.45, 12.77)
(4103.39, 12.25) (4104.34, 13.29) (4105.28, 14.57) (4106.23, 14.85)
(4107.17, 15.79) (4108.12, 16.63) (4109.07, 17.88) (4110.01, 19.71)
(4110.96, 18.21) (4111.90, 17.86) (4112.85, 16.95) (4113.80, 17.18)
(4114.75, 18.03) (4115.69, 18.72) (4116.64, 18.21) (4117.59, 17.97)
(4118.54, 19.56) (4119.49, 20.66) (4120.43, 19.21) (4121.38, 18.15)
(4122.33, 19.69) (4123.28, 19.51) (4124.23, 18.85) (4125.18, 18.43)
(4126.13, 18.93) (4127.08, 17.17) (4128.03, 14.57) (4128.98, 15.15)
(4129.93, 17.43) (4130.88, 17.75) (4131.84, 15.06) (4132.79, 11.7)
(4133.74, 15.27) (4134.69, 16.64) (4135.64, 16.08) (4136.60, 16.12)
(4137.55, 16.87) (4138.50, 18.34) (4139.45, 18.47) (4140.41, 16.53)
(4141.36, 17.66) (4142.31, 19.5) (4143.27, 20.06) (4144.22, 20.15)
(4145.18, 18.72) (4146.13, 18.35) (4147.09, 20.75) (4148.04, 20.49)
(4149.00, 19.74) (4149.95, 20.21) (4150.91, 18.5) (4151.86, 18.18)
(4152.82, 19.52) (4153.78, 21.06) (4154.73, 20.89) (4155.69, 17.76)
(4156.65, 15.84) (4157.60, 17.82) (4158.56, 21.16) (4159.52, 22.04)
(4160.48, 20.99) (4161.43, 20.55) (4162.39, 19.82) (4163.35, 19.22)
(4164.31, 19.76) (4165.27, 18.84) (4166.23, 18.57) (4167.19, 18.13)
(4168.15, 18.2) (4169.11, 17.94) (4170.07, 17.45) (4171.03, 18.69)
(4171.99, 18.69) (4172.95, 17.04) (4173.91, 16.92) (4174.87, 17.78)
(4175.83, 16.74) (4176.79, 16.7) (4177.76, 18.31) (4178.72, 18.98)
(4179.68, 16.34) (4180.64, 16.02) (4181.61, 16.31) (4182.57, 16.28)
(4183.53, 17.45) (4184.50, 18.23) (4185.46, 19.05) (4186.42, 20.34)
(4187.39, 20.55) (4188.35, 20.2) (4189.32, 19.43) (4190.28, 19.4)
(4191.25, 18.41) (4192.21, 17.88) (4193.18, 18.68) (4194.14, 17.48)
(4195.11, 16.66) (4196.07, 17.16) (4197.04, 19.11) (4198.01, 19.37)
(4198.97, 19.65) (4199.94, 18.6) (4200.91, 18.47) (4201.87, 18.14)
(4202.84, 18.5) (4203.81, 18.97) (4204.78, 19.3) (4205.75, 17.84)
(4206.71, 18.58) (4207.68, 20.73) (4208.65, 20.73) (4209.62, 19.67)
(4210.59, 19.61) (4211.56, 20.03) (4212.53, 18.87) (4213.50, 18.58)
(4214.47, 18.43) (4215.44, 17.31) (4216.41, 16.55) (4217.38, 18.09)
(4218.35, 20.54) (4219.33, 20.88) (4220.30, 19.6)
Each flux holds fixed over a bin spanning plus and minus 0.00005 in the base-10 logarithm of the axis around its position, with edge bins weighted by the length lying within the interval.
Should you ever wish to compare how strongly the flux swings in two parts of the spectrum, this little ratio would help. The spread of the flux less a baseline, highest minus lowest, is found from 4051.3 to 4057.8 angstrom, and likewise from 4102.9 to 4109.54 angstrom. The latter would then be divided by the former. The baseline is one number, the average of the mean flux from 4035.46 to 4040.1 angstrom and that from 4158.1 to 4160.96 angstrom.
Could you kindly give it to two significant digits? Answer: 3.1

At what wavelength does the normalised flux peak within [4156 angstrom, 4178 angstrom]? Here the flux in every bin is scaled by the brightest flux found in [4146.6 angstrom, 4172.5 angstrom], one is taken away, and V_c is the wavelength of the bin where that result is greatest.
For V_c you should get 4159.52 angstrom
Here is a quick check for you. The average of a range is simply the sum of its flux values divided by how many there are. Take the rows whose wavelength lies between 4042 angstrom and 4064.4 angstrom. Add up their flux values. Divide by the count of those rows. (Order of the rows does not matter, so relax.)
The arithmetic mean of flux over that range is 18.6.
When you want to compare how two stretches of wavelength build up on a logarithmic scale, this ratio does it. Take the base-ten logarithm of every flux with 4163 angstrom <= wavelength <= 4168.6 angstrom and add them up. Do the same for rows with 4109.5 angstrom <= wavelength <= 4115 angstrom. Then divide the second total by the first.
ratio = 0.98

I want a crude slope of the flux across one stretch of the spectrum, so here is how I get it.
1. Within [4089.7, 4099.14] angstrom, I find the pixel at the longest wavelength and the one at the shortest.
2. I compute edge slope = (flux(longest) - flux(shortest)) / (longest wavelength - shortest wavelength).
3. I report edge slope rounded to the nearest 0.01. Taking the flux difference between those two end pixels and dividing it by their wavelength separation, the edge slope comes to -1.20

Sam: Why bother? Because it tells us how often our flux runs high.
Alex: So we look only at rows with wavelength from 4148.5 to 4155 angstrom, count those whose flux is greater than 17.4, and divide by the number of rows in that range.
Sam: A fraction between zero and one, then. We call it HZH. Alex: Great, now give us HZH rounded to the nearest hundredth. 1.00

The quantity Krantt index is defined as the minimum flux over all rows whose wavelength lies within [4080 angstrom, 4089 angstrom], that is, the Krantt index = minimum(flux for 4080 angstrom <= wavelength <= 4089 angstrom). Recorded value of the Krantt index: 18.28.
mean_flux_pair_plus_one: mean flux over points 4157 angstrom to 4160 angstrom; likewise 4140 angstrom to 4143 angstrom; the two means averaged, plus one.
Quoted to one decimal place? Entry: 20.1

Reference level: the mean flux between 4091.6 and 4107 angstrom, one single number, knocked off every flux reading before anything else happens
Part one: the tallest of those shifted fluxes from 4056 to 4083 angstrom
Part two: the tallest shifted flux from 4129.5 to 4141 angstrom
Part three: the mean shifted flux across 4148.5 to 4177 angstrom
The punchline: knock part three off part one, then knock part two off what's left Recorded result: -0.76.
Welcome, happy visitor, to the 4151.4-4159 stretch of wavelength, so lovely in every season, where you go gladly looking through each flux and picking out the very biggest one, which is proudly 21.16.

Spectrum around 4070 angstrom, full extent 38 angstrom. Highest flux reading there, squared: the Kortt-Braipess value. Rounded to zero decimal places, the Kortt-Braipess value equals 463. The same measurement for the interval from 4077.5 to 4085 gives 454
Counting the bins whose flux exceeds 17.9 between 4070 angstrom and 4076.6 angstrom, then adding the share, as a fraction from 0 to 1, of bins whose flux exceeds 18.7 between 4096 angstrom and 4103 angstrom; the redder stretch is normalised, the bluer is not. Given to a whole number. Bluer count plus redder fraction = 2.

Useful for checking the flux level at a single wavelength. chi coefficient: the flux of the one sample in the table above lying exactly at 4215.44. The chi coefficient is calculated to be 17.31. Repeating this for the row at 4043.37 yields 18.73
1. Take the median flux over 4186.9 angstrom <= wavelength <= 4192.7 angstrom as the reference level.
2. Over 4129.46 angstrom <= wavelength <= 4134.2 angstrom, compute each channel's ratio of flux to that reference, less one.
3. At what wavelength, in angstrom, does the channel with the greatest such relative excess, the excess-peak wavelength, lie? 4130.88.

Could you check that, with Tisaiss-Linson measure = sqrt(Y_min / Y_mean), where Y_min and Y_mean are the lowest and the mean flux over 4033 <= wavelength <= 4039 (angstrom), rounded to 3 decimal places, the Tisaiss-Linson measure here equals 0.957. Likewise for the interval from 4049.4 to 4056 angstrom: 0.946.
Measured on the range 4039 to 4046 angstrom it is 0.977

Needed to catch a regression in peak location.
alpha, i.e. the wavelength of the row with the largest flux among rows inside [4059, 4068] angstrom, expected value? 4065.77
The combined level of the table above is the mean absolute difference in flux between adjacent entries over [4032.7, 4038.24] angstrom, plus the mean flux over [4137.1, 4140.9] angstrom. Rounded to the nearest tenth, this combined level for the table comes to 18.8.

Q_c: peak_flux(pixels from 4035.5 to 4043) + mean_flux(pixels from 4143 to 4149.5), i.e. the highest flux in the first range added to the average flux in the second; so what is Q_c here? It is 41.7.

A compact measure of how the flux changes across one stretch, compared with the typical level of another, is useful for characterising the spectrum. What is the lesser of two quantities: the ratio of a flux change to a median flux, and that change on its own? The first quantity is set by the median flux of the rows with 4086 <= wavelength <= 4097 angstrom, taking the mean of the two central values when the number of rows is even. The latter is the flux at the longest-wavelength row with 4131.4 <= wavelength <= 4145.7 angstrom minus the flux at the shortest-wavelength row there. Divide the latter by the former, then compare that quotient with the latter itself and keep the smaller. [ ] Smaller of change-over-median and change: 0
